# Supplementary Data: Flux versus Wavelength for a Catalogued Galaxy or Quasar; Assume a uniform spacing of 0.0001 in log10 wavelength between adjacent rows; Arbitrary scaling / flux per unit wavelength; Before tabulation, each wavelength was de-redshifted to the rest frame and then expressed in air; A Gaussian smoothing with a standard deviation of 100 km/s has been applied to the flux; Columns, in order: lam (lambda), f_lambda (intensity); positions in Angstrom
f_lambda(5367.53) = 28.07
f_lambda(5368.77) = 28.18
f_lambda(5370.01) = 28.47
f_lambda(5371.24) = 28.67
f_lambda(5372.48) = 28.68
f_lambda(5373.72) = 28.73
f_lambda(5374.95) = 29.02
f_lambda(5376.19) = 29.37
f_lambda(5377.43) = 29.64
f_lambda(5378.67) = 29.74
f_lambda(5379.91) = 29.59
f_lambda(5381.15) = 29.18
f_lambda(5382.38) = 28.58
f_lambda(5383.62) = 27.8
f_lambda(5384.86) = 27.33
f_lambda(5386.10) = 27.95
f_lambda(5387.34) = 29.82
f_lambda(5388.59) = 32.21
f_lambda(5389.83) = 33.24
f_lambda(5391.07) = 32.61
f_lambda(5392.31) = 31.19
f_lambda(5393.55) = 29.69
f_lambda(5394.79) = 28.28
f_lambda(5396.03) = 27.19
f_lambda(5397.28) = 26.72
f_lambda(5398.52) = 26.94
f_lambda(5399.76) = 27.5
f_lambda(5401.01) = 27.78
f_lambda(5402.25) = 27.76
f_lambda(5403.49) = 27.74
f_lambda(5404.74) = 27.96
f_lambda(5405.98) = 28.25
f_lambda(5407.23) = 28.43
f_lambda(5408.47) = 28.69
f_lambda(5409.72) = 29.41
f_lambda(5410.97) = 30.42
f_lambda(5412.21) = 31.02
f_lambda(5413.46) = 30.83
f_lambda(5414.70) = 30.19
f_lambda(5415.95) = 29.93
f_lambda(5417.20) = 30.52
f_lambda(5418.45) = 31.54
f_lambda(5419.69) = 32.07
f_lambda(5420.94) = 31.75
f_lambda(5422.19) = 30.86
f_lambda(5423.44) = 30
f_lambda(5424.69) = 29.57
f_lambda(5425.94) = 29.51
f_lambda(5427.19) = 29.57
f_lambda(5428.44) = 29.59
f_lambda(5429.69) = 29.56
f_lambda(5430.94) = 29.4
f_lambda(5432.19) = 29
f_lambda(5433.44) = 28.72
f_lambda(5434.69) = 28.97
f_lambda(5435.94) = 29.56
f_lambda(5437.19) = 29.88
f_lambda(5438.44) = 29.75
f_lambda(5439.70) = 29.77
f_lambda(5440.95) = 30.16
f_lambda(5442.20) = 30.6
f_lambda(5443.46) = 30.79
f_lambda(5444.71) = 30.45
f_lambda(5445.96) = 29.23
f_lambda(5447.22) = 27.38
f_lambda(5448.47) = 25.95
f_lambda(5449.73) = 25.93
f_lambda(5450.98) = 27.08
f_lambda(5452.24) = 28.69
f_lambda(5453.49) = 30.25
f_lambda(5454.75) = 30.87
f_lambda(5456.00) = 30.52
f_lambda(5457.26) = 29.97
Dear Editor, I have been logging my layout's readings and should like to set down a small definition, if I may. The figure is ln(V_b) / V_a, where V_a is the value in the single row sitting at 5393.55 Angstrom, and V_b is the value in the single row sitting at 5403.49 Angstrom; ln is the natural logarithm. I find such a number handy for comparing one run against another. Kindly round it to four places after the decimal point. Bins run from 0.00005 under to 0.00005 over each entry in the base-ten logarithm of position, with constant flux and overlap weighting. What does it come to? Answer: 0.1119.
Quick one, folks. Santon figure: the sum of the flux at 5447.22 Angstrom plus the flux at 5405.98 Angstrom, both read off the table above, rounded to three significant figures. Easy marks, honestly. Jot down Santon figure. 55.6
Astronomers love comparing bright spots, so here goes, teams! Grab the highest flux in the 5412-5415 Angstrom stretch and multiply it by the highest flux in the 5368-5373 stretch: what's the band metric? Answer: 890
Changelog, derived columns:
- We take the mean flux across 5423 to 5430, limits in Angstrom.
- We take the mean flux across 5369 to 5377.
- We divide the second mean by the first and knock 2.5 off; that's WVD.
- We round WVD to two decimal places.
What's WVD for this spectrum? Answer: -1.53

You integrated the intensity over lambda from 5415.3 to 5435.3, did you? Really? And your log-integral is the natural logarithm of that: 6.40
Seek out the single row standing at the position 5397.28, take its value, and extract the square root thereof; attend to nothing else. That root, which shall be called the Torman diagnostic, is 5.17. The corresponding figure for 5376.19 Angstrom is 5.42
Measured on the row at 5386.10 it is 5.29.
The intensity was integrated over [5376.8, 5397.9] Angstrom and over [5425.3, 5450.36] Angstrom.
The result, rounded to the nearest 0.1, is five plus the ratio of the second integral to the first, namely 6.2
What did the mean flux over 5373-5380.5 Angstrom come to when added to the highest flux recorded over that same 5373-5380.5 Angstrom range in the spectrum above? 59.1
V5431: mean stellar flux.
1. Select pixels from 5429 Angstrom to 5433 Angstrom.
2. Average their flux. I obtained 29.3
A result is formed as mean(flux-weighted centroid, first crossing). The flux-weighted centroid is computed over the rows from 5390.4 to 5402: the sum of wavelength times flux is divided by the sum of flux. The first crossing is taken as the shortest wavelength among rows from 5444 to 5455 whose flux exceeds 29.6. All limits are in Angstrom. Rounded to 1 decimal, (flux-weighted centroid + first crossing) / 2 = 5420.3 Angstrom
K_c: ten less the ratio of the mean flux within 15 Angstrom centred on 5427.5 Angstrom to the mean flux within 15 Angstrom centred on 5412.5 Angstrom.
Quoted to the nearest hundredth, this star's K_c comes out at 9.01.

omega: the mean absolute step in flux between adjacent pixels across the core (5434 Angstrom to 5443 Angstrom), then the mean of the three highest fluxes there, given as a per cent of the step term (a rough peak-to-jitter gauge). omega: 9592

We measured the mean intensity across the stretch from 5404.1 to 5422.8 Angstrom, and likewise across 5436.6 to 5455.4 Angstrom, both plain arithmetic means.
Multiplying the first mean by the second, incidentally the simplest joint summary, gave 877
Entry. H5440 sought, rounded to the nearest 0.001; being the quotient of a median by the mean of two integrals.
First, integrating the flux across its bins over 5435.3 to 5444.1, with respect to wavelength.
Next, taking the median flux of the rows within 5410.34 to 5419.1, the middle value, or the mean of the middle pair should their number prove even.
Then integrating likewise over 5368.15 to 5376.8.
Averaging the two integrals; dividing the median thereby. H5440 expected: 0.119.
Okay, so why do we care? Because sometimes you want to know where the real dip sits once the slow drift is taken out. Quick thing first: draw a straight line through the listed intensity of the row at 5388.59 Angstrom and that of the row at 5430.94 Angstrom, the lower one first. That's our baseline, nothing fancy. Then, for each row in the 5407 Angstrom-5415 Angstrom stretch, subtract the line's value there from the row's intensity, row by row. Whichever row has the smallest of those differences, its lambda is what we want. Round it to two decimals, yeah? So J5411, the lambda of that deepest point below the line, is 5407.23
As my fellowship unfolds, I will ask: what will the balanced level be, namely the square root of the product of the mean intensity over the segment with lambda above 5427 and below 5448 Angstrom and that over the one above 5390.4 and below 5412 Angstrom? 29.1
